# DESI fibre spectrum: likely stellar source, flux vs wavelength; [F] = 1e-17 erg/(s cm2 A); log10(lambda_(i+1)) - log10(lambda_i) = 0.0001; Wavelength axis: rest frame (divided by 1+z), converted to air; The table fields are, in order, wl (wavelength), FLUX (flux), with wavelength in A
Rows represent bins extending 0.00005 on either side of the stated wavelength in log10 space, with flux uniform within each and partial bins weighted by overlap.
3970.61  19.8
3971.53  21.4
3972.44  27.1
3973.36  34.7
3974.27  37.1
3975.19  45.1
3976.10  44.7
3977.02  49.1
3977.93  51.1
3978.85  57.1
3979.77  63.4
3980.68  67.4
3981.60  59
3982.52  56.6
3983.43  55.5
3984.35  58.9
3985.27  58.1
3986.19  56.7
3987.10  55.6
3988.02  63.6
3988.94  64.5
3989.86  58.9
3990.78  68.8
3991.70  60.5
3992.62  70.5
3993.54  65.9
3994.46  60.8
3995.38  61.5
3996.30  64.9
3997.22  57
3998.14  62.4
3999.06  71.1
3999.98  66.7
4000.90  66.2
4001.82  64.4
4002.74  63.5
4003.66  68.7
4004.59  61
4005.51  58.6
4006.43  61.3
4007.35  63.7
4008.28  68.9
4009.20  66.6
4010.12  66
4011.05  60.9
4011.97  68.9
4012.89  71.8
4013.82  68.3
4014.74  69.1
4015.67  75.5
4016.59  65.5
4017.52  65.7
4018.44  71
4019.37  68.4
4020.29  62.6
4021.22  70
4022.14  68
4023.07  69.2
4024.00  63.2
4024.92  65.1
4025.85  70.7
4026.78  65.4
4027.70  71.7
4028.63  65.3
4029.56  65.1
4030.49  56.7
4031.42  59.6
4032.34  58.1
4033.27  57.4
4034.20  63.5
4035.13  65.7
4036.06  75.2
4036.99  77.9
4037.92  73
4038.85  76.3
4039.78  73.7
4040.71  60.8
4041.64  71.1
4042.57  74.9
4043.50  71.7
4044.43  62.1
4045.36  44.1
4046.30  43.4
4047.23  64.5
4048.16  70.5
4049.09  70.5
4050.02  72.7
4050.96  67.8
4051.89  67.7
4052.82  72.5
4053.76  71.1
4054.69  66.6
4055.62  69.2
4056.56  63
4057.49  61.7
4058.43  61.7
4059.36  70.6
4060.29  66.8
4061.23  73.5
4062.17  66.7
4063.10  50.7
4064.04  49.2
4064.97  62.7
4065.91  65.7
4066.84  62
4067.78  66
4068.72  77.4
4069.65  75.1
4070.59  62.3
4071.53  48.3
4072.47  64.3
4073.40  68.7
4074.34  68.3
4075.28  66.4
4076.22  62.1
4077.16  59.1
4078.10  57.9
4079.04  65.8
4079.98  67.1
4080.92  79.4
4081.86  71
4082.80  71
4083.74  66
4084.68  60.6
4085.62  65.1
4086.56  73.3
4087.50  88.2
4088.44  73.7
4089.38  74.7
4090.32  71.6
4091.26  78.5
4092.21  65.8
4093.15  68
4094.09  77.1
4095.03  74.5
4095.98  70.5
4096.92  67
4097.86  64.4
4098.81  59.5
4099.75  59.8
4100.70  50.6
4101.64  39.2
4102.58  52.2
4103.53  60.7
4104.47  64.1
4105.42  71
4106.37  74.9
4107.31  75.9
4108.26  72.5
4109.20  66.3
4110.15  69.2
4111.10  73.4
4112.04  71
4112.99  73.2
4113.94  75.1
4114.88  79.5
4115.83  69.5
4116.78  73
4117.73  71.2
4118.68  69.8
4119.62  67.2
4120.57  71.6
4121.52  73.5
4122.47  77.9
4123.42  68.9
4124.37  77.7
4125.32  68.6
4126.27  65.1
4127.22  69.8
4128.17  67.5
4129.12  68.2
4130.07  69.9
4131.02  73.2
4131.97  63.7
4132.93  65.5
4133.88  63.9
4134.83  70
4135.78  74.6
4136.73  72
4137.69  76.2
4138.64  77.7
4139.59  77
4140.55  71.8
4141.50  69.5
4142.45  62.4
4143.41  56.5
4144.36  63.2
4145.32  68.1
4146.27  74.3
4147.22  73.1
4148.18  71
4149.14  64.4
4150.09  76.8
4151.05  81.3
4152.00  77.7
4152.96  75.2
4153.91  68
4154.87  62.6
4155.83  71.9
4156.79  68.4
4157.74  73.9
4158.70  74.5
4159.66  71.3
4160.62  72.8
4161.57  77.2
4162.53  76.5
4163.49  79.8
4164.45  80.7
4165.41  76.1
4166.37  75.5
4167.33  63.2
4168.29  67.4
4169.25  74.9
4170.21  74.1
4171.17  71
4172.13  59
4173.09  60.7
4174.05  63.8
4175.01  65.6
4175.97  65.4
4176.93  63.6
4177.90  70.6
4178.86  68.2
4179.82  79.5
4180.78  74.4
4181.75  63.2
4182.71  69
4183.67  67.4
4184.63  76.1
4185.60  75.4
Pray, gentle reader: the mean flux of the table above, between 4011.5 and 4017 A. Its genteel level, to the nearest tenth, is 69.9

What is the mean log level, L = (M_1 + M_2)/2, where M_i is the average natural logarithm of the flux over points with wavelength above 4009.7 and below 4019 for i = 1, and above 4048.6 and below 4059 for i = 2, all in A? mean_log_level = 4.22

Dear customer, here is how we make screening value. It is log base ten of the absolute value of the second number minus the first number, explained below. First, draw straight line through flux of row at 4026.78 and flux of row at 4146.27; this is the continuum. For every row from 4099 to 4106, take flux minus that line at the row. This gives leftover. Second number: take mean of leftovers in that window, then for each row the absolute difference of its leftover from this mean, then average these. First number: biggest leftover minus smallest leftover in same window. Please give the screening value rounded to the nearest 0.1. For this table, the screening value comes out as 1.4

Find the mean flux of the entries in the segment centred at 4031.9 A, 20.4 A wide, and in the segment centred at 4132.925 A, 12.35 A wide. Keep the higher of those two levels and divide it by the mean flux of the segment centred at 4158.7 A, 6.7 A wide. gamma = 0.96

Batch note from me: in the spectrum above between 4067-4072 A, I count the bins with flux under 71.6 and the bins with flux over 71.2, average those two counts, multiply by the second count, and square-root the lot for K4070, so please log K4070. 2.2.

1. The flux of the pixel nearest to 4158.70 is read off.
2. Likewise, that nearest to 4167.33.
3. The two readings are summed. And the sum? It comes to 138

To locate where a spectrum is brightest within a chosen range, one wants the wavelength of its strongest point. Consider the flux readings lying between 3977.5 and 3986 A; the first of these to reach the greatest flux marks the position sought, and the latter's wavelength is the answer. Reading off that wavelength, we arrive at 3980.68 A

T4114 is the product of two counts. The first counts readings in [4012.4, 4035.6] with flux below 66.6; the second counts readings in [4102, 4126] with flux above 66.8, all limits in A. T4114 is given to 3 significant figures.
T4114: 294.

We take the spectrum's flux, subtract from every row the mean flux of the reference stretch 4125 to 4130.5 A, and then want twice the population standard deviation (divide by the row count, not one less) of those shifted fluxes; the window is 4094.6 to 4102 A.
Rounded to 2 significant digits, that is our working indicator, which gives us 21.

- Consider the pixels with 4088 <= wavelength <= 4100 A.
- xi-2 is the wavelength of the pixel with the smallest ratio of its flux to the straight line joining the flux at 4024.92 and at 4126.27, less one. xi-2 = 4098.81 A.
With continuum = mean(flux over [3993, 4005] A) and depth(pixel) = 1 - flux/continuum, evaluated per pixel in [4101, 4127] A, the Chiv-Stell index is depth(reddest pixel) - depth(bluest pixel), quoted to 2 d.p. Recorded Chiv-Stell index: -0.40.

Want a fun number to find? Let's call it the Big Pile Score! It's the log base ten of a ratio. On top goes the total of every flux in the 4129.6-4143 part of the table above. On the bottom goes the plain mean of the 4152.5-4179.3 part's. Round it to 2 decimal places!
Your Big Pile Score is 1.15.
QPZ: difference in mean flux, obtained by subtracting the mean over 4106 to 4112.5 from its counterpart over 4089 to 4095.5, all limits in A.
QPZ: 1.0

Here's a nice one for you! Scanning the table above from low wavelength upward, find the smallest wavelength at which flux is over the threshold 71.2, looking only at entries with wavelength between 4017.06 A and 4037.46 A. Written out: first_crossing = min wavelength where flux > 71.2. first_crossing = 4027.70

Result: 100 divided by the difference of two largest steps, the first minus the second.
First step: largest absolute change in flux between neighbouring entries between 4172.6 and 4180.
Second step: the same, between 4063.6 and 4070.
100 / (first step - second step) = -45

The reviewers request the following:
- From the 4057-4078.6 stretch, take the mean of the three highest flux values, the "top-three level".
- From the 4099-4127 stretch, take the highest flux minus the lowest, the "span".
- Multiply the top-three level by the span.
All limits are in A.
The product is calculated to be 3036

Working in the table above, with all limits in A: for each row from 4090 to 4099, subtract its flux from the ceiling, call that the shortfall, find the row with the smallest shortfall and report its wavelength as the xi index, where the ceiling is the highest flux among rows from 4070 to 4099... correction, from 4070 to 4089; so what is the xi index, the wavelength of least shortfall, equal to 4091.26 A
